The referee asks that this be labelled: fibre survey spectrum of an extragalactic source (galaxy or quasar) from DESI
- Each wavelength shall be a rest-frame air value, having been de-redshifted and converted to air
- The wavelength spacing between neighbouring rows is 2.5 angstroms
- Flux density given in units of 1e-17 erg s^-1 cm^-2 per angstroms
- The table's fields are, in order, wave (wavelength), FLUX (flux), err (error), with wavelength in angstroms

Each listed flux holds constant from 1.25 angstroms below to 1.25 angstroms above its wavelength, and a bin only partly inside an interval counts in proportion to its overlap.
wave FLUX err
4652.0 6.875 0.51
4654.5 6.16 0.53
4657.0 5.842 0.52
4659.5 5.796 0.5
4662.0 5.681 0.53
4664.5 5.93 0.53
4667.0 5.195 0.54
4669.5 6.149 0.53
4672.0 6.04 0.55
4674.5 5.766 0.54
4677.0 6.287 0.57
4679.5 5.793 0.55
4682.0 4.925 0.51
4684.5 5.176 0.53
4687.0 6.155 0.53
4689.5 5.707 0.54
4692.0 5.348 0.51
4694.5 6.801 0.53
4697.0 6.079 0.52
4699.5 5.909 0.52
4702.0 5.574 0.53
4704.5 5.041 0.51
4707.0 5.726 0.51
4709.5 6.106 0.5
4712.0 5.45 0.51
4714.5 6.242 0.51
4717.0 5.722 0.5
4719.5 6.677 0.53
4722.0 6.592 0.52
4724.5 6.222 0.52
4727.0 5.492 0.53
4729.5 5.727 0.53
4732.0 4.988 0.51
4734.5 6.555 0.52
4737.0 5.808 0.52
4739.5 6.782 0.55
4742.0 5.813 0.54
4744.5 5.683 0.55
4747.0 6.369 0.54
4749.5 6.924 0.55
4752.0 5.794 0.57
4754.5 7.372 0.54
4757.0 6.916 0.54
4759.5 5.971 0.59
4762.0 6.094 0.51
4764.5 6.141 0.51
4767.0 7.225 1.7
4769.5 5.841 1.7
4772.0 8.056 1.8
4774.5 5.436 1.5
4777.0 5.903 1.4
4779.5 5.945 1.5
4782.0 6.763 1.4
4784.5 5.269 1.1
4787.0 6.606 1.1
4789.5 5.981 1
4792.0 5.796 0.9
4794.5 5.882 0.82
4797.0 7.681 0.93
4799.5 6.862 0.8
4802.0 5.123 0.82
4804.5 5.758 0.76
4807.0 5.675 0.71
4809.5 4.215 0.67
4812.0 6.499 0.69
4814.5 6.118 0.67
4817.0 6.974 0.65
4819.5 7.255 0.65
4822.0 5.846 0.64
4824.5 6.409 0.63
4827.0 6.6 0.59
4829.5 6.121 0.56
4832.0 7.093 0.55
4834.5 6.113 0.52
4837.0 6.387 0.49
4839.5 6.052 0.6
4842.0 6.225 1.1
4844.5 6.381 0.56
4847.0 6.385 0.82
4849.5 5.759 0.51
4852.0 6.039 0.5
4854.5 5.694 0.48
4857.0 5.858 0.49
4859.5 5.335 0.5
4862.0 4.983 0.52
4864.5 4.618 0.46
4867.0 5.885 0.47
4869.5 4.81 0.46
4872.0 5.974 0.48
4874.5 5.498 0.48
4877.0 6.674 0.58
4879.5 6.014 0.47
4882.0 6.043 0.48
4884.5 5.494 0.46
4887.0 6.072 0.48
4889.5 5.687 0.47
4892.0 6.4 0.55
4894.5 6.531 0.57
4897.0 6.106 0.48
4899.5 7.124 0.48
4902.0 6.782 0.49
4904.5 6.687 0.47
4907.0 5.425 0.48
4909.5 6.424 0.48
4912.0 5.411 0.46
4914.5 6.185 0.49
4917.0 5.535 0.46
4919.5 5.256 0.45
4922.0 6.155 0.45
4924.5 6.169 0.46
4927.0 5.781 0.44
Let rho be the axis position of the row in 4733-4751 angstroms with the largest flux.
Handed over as 4749.5 angstroms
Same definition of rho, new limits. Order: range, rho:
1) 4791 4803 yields 4797.0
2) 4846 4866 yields 4847.0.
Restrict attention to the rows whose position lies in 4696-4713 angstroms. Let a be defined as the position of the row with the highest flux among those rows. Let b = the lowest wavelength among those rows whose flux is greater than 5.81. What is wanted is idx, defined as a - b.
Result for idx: 12.5 angstroms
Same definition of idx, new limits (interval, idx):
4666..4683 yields 7.5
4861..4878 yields 10.0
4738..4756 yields 15.0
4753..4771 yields 0.0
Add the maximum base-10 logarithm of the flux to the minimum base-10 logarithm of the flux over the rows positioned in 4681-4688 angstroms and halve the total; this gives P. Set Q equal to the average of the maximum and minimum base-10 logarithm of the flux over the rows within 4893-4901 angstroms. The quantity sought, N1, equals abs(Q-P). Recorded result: 0.08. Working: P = 0.741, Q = 0.819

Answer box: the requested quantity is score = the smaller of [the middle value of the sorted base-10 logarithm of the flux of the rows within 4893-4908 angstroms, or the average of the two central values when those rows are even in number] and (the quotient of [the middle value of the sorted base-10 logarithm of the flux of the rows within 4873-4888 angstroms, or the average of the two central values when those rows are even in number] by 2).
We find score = 0.390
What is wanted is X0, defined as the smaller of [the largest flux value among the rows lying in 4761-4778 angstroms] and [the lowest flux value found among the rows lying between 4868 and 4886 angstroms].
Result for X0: 4.8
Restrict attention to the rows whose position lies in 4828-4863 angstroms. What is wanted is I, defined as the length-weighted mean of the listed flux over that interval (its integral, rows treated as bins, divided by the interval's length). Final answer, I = 6.04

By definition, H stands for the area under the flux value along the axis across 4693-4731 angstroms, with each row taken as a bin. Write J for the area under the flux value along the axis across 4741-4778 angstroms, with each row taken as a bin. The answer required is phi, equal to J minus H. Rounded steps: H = 226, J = 236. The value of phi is 10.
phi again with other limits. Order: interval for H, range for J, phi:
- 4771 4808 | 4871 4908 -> 0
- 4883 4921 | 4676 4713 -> -19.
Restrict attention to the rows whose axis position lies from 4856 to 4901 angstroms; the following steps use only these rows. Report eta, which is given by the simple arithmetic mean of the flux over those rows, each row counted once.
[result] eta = 5.84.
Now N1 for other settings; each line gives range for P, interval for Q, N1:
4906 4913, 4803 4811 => 0.08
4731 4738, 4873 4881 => 0.03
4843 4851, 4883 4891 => 0.02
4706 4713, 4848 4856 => 0.01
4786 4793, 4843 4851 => 0.01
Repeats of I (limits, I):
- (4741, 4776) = 6.40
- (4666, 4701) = 5.81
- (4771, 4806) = 6.20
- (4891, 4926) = 6.15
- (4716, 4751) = 6.10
